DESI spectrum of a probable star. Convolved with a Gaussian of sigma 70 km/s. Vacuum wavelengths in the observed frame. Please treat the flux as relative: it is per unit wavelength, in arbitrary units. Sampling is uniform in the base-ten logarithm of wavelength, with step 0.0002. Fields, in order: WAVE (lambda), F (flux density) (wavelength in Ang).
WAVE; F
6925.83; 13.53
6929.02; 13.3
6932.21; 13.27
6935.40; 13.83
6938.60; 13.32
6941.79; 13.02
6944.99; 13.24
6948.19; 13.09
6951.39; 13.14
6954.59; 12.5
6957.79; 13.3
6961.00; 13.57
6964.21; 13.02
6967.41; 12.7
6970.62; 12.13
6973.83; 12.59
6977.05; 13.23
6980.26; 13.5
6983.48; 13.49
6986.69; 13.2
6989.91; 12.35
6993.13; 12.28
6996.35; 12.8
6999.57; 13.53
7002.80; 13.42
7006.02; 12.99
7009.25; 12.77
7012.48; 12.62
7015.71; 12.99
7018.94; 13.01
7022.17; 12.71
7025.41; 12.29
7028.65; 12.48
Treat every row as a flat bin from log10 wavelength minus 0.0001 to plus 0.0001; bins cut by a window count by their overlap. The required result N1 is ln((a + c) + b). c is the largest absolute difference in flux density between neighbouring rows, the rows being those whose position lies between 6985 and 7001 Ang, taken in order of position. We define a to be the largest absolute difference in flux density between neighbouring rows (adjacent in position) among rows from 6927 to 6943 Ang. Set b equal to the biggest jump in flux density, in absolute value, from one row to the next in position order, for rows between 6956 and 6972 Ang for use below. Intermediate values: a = 0.56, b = 0.57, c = 0.85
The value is 0.68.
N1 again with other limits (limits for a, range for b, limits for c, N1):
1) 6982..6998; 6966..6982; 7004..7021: 0.62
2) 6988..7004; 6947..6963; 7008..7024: 0.64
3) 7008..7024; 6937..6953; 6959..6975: 0.22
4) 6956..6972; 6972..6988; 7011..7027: 0.49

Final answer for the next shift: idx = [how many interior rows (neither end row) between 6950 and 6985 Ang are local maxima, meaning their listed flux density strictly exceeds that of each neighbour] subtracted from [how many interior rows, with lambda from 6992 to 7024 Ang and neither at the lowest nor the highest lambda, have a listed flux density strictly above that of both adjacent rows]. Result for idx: 0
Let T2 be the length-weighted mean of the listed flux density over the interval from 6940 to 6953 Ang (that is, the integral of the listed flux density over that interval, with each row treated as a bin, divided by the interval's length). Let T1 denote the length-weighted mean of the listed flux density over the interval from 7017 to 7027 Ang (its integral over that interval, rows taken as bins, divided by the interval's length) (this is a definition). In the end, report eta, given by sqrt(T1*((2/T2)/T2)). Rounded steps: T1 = 12.7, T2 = 13.1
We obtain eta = 0.384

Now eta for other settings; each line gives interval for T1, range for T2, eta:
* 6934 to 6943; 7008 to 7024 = 0.404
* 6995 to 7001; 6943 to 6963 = 0.391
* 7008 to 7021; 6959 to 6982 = 0.391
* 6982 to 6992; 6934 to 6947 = 0.382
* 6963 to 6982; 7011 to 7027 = 0.399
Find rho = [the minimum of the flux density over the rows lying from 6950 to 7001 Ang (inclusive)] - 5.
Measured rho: 7.1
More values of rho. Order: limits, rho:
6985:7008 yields 7.3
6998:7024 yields 7.6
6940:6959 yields 7.5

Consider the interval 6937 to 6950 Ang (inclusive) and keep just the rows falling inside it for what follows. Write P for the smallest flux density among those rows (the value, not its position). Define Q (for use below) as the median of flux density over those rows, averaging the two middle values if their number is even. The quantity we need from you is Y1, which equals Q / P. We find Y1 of 1.01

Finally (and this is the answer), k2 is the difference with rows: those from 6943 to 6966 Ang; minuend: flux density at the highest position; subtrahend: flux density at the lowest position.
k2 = -0.2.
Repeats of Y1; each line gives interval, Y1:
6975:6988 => 1.01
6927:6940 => 1.00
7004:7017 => 1.02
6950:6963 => 1.06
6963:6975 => 1.04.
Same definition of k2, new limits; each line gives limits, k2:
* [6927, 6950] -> -0.2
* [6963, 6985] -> 0.5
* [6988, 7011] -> 0.4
